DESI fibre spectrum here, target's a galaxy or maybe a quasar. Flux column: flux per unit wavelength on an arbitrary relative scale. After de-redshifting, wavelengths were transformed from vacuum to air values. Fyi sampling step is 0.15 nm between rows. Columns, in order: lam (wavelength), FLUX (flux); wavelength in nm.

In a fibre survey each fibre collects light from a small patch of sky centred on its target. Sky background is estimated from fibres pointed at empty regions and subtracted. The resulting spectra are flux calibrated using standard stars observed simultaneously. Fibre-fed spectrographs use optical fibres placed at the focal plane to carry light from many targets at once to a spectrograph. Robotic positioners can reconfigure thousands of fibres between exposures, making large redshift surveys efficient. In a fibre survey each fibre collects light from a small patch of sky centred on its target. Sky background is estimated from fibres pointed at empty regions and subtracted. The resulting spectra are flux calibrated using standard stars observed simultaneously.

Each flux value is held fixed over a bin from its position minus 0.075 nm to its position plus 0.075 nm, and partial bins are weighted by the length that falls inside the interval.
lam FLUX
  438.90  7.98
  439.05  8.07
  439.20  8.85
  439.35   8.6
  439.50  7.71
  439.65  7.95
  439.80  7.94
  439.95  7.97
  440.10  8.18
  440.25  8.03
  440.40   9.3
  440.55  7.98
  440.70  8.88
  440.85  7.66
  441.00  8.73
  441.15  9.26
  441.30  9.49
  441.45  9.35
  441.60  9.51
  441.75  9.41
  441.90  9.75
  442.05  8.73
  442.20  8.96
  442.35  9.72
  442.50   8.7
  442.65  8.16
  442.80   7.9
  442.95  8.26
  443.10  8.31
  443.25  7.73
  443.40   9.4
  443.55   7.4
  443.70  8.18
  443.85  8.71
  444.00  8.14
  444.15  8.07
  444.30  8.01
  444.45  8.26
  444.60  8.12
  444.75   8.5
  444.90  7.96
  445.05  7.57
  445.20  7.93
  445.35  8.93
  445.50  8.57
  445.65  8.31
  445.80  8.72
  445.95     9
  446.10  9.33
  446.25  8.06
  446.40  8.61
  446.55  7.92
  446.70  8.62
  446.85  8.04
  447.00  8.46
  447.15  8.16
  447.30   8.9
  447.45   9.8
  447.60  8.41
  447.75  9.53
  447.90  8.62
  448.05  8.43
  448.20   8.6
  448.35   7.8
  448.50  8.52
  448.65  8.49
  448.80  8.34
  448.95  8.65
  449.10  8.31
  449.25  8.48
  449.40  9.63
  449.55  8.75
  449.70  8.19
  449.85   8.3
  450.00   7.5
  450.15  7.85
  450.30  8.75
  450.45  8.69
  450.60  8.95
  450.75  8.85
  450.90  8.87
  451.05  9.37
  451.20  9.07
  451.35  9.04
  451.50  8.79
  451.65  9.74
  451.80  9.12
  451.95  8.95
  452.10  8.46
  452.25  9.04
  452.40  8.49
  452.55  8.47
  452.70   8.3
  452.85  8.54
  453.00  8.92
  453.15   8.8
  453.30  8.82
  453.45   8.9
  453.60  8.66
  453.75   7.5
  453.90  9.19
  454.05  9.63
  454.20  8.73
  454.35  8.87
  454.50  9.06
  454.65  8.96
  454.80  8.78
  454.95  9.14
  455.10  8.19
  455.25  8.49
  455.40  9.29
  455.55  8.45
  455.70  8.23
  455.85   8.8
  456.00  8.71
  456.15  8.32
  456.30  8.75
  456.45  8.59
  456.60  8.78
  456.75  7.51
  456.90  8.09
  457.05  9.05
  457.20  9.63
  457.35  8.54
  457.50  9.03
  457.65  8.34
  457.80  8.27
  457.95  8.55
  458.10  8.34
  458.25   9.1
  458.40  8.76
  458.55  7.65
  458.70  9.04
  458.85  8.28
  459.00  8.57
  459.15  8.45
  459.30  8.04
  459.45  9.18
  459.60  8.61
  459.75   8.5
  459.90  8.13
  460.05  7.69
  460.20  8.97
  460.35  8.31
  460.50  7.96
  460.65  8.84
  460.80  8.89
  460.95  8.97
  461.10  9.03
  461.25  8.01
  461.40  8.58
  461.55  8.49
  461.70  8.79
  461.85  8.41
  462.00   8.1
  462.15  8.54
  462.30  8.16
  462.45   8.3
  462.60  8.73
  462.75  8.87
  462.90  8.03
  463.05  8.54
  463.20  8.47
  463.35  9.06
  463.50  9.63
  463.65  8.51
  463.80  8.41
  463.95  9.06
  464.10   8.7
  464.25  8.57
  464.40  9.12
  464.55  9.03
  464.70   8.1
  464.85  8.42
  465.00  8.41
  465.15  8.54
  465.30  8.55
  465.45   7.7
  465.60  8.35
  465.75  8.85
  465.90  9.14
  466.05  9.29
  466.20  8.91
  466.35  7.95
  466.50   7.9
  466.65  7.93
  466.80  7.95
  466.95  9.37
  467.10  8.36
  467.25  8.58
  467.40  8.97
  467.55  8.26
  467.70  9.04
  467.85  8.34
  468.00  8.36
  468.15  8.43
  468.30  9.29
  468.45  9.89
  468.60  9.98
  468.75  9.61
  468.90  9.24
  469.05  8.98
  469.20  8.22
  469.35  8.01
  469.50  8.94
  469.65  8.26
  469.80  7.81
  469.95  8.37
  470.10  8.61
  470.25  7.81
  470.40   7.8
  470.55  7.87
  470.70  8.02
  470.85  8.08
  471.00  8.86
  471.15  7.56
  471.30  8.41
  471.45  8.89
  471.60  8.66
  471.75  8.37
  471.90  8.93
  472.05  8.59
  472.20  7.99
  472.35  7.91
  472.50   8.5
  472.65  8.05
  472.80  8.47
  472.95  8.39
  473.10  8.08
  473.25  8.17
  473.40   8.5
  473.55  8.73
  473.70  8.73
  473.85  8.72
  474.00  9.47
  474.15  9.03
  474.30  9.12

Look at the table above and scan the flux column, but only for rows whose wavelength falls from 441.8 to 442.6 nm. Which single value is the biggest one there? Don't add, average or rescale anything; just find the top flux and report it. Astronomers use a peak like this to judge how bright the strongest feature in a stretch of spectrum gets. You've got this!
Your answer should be 9.75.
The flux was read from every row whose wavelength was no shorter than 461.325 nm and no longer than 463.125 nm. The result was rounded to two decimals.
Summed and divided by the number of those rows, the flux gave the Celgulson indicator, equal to 8.46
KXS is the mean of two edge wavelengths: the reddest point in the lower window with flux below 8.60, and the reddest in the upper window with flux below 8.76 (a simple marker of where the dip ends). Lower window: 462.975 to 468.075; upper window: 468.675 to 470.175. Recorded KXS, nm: 469.05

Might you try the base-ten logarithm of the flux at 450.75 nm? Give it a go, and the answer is 0.947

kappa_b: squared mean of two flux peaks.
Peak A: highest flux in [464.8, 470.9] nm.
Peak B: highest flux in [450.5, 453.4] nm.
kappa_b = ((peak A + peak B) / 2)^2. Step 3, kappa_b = 97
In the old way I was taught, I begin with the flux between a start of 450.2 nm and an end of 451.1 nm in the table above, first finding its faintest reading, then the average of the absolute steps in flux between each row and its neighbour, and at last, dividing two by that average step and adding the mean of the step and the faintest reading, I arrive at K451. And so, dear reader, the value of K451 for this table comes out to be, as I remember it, 15.1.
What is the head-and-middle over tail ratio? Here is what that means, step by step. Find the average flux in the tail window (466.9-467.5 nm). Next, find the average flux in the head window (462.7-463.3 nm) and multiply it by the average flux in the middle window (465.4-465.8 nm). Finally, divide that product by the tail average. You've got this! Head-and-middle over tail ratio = 8.0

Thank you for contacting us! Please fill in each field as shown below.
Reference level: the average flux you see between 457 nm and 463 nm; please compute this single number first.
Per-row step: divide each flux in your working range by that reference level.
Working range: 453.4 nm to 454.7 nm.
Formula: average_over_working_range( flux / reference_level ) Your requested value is 1.034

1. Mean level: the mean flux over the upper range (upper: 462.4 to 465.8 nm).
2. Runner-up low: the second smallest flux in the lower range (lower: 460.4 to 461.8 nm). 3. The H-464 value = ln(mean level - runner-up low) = -0.52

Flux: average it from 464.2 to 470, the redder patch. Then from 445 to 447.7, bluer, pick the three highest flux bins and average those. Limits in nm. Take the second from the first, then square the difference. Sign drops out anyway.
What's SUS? 0.54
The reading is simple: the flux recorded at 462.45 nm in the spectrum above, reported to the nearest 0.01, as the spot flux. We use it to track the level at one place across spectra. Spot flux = 8.30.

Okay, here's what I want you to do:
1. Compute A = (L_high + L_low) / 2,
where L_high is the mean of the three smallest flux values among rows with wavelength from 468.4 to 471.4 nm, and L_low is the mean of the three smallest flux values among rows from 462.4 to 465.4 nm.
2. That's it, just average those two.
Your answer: 7.93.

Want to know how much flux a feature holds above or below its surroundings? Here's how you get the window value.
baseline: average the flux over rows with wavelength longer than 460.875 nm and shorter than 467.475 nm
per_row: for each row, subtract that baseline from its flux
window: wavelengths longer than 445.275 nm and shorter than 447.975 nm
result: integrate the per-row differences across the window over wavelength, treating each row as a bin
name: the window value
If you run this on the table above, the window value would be 0.24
